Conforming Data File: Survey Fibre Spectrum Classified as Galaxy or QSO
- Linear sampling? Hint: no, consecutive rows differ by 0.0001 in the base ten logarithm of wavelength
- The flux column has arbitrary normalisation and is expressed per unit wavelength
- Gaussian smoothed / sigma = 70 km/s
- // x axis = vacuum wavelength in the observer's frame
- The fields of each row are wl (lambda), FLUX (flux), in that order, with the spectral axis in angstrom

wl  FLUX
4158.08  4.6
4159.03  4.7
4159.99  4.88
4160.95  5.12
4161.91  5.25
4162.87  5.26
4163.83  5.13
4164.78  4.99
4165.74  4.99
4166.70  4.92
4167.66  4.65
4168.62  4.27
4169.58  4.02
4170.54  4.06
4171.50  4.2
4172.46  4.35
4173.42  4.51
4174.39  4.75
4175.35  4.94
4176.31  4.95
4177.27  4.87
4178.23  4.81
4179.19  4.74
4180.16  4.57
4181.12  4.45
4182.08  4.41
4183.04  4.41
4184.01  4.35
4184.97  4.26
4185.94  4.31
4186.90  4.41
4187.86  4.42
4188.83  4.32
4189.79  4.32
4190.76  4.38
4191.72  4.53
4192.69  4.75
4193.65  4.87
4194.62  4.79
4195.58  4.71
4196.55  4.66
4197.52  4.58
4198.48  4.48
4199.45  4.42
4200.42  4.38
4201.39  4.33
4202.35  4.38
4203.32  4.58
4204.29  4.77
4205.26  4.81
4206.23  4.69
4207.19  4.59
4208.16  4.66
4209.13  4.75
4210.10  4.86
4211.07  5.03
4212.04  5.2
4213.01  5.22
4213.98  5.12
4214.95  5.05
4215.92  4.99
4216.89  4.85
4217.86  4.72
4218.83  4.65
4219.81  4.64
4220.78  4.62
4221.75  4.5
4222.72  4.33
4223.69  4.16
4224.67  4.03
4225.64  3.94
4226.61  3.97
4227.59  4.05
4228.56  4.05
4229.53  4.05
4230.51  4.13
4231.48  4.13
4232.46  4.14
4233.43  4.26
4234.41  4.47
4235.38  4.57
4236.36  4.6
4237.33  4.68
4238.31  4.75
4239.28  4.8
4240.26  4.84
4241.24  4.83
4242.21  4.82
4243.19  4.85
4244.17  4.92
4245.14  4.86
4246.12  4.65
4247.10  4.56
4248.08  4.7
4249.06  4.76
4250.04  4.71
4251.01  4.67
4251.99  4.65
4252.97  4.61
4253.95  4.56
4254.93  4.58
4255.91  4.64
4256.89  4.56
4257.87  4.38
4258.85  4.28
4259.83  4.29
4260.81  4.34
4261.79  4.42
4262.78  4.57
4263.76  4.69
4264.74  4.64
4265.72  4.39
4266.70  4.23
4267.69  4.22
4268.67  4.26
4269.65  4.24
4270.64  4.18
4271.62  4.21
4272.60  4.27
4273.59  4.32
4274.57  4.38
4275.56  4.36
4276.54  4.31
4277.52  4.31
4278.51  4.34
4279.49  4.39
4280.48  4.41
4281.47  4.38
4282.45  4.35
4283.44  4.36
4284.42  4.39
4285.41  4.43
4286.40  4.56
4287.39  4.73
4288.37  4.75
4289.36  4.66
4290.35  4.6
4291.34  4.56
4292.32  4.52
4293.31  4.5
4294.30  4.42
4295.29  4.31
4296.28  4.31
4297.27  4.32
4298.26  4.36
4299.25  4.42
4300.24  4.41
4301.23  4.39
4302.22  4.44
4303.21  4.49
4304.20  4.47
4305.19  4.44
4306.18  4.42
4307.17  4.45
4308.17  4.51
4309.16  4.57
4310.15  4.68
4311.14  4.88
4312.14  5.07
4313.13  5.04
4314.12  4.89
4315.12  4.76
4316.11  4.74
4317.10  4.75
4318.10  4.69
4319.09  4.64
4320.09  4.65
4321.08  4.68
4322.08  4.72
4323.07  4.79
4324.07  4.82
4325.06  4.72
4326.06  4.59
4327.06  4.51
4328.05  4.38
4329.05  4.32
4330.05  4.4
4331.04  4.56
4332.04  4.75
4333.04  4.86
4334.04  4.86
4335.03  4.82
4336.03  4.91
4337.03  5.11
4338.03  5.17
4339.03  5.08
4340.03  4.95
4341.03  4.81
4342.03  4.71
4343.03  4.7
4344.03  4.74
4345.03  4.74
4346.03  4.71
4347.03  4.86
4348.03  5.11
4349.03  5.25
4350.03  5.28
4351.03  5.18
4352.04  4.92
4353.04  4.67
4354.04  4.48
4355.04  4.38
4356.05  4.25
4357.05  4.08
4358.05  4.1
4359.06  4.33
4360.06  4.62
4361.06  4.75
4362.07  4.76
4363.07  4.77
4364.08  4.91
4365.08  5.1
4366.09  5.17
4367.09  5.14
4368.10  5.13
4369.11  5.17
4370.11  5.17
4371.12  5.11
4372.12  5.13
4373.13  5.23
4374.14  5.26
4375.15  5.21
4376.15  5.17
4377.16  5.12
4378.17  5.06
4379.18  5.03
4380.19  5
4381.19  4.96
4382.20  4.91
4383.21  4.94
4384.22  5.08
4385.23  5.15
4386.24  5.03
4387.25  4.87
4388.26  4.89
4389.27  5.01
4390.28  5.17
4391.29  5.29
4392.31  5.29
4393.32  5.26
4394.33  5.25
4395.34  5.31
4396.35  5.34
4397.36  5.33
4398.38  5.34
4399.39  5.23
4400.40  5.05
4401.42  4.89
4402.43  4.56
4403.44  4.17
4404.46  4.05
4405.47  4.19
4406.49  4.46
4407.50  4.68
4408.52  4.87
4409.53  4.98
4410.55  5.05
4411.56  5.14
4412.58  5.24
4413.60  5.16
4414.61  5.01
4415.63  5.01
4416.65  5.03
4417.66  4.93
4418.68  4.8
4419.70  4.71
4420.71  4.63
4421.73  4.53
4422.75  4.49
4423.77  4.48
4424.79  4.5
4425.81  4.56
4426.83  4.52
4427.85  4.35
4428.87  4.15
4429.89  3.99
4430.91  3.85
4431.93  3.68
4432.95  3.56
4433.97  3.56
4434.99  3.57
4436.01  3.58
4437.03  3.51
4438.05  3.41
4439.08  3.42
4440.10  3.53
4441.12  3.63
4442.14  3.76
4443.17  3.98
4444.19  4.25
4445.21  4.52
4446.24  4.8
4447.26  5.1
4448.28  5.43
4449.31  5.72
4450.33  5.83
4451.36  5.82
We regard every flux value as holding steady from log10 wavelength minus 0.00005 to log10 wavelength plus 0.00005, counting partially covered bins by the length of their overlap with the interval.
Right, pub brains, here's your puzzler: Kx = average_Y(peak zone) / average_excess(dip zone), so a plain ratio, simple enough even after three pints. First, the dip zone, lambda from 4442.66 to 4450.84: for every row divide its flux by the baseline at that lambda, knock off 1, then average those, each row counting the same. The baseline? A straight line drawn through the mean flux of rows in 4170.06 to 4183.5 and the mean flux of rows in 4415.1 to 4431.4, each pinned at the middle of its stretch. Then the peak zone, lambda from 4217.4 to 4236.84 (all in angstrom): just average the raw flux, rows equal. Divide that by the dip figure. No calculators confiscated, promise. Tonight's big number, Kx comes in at 46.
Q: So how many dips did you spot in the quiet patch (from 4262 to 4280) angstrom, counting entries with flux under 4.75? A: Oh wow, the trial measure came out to 18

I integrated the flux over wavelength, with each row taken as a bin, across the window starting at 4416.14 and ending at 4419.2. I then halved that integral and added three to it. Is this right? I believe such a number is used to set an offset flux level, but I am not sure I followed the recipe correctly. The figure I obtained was 10.5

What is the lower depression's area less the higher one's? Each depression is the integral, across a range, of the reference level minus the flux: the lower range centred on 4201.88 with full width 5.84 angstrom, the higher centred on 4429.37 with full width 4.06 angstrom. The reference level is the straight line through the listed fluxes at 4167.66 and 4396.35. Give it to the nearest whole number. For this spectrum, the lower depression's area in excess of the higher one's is -4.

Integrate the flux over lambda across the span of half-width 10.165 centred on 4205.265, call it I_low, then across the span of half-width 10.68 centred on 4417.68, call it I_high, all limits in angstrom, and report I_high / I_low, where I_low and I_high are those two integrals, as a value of 1.07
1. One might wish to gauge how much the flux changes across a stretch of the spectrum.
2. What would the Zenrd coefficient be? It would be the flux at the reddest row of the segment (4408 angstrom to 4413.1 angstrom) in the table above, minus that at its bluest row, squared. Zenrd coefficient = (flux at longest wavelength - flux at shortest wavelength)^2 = 0.137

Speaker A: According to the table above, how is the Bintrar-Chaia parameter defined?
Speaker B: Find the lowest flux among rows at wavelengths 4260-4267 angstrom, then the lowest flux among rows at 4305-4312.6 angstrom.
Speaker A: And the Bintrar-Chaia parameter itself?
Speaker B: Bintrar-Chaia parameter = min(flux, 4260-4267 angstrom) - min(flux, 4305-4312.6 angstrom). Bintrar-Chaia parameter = -0.2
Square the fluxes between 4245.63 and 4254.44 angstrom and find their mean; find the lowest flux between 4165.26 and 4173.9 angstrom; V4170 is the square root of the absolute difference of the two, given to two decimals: 4.20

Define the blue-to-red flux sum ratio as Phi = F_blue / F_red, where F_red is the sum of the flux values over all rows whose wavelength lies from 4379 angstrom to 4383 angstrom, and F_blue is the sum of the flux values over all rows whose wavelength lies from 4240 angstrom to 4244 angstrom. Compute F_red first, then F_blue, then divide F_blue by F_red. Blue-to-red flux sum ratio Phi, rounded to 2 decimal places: 0.97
